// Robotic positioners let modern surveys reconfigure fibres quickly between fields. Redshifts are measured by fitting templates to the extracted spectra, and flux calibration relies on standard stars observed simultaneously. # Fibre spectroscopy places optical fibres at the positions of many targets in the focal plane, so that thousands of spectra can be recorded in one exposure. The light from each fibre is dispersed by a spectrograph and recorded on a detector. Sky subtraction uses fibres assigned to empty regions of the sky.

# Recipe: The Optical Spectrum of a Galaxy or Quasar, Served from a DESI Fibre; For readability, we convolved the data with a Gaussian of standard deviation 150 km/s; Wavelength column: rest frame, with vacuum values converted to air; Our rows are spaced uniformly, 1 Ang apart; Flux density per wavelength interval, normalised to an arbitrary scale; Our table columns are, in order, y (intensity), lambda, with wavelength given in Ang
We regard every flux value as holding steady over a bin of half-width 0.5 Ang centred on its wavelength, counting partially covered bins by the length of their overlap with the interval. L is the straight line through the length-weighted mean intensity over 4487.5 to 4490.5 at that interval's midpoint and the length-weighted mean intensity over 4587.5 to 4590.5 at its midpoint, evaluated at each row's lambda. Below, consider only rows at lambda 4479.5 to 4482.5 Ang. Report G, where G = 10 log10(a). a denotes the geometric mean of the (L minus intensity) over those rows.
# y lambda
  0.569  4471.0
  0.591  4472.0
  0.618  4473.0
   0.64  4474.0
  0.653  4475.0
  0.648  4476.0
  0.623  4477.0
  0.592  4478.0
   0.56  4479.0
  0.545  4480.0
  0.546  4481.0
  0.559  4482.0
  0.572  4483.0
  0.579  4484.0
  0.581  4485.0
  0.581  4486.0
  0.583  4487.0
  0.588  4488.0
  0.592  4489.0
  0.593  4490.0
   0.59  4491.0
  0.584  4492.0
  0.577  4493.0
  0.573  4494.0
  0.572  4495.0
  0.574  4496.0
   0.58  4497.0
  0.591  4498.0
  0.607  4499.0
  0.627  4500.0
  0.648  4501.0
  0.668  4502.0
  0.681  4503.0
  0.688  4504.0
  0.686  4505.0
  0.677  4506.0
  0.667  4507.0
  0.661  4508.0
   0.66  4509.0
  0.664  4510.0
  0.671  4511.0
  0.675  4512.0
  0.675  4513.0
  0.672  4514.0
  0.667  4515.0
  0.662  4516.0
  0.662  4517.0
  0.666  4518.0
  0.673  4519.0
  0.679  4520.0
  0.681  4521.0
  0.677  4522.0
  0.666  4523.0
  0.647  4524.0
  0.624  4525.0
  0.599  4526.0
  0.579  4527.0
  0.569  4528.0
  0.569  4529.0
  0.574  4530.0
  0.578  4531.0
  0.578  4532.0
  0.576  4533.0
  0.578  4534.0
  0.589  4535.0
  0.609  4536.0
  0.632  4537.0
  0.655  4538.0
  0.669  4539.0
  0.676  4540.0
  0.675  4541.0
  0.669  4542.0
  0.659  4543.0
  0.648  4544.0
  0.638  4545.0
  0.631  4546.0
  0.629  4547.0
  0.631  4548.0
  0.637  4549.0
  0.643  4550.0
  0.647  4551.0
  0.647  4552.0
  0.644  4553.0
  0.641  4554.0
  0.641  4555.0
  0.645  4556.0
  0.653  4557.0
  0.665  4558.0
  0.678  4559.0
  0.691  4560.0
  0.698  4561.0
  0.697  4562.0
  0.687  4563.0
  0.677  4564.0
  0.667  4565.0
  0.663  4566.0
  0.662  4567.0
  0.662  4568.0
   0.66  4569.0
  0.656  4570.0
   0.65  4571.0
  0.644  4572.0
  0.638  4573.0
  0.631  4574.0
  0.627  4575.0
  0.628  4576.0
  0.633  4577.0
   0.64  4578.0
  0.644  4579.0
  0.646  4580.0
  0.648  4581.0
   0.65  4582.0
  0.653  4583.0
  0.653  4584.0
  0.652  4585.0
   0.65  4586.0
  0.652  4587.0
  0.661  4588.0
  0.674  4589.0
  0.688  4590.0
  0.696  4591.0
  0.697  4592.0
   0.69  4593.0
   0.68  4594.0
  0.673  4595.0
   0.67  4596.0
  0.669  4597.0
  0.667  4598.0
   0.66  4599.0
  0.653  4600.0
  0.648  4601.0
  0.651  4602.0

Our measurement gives -14.7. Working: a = 0.034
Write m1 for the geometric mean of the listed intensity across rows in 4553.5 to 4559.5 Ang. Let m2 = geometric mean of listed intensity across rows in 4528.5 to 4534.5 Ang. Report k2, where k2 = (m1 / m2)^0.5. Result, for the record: 1.07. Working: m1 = 0.654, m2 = 0.58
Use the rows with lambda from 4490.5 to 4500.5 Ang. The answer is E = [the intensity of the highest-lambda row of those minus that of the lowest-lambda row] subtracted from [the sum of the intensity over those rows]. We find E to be 5.8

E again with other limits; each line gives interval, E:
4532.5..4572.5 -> 26.0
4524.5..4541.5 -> 10.3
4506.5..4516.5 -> 6.7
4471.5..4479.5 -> 5.0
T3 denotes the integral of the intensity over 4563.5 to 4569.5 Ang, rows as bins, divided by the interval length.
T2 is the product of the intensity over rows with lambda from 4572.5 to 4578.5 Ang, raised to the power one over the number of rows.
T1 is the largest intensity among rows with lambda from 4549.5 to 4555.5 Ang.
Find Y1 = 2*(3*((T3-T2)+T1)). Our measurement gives 4.08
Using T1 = 0.647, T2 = 0.633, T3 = 0.665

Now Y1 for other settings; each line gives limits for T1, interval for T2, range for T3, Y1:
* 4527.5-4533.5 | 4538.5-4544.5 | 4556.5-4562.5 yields 3.55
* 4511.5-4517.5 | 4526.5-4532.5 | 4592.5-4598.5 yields 4.65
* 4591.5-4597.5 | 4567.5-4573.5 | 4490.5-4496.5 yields 3.74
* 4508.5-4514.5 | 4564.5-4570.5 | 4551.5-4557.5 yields 3.95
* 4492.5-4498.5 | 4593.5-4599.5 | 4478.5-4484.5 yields 2.89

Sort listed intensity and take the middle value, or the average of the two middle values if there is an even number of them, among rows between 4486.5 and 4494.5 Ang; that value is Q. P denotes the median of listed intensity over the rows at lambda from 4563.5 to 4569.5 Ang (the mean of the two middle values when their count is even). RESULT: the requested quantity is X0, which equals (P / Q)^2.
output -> 1.28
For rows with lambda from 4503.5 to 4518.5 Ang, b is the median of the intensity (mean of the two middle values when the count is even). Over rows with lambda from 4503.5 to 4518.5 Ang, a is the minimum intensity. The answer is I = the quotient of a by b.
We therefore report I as 0.990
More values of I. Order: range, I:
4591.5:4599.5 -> 0.983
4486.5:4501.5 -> 0.973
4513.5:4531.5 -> 0.860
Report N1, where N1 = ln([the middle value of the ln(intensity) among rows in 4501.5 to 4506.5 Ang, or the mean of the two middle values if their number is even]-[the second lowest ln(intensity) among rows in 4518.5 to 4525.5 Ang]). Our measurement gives -3.0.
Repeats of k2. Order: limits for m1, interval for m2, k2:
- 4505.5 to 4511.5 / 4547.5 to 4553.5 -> 1.02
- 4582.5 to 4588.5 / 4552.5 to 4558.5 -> 1.00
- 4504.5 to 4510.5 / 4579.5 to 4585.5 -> 1.01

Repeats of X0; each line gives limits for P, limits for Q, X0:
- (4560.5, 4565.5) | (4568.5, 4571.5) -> 1.10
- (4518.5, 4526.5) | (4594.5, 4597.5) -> 1.00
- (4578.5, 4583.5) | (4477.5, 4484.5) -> 1.34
